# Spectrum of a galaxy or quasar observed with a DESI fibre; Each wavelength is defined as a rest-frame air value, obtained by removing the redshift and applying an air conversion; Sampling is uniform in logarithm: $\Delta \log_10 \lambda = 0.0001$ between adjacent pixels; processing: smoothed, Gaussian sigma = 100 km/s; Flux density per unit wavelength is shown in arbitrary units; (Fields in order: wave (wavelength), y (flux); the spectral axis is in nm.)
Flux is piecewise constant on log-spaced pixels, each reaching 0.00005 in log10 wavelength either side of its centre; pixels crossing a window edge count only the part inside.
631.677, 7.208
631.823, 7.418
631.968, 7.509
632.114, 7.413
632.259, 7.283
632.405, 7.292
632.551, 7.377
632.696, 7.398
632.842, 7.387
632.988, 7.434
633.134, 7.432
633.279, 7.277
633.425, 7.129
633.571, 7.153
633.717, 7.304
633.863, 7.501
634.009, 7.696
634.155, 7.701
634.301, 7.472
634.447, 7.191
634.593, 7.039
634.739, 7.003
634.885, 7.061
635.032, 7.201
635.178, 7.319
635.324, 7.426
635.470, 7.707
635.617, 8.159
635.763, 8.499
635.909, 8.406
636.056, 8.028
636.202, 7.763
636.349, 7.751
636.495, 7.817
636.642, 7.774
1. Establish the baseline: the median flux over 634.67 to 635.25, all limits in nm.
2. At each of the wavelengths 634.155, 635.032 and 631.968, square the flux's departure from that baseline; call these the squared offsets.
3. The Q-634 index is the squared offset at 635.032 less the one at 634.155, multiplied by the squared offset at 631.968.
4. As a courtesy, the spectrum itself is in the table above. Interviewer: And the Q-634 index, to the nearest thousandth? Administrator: -0.046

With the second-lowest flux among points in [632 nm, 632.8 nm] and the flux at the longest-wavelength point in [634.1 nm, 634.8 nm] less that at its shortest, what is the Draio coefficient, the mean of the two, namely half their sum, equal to 3.3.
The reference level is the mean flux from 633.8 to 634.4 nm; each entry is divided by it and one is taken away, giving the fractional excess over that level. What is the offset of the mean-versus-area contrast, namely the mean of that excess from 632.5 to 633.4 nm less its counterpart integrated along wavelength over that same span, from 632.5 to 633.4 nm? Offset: -0.003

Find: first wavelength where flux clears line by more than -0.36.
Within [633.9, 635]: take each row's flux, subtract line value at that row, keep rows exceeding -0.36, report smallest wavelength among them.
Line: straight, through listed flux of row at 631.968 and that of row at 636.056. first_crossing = 634.009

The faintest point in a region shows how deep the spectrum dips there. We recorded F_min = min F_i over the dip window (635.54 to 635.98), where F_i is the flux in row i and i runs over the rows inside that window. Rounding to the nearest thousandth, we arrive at 8.159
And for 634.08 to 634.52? 7.191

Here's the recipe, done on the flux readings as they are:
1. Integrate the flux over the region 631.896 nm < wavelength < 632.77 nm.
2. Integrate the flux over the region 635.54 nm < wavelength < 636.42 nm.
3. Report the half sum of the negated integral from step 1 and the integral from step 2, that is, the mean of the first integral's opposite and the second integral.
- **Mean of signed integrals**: 0.34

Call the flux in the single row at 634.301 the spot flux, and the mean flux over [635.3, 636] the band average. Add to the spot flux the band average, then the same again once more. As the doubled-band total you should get 23.6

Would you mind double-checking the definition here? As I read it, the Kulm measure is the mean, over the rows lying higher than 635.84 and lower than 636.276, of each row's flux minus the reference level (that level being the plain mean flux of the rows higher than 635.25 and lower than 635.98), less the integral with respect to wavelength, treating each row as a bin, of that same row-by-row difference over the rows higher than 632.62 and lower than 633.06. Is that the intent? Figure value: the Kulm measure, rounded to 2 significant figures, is 0.30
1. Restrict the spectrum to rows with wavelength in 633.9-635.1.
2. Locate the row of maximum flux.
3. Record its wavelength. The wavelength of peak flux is 634.155 nm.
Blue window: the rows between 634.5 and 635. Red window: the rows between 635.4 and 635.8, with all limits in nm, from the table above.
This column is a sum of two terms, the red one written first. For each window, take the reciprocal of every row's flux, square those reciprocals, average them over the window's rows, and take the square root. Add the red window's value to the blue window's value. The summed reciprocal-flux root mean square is 0.266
